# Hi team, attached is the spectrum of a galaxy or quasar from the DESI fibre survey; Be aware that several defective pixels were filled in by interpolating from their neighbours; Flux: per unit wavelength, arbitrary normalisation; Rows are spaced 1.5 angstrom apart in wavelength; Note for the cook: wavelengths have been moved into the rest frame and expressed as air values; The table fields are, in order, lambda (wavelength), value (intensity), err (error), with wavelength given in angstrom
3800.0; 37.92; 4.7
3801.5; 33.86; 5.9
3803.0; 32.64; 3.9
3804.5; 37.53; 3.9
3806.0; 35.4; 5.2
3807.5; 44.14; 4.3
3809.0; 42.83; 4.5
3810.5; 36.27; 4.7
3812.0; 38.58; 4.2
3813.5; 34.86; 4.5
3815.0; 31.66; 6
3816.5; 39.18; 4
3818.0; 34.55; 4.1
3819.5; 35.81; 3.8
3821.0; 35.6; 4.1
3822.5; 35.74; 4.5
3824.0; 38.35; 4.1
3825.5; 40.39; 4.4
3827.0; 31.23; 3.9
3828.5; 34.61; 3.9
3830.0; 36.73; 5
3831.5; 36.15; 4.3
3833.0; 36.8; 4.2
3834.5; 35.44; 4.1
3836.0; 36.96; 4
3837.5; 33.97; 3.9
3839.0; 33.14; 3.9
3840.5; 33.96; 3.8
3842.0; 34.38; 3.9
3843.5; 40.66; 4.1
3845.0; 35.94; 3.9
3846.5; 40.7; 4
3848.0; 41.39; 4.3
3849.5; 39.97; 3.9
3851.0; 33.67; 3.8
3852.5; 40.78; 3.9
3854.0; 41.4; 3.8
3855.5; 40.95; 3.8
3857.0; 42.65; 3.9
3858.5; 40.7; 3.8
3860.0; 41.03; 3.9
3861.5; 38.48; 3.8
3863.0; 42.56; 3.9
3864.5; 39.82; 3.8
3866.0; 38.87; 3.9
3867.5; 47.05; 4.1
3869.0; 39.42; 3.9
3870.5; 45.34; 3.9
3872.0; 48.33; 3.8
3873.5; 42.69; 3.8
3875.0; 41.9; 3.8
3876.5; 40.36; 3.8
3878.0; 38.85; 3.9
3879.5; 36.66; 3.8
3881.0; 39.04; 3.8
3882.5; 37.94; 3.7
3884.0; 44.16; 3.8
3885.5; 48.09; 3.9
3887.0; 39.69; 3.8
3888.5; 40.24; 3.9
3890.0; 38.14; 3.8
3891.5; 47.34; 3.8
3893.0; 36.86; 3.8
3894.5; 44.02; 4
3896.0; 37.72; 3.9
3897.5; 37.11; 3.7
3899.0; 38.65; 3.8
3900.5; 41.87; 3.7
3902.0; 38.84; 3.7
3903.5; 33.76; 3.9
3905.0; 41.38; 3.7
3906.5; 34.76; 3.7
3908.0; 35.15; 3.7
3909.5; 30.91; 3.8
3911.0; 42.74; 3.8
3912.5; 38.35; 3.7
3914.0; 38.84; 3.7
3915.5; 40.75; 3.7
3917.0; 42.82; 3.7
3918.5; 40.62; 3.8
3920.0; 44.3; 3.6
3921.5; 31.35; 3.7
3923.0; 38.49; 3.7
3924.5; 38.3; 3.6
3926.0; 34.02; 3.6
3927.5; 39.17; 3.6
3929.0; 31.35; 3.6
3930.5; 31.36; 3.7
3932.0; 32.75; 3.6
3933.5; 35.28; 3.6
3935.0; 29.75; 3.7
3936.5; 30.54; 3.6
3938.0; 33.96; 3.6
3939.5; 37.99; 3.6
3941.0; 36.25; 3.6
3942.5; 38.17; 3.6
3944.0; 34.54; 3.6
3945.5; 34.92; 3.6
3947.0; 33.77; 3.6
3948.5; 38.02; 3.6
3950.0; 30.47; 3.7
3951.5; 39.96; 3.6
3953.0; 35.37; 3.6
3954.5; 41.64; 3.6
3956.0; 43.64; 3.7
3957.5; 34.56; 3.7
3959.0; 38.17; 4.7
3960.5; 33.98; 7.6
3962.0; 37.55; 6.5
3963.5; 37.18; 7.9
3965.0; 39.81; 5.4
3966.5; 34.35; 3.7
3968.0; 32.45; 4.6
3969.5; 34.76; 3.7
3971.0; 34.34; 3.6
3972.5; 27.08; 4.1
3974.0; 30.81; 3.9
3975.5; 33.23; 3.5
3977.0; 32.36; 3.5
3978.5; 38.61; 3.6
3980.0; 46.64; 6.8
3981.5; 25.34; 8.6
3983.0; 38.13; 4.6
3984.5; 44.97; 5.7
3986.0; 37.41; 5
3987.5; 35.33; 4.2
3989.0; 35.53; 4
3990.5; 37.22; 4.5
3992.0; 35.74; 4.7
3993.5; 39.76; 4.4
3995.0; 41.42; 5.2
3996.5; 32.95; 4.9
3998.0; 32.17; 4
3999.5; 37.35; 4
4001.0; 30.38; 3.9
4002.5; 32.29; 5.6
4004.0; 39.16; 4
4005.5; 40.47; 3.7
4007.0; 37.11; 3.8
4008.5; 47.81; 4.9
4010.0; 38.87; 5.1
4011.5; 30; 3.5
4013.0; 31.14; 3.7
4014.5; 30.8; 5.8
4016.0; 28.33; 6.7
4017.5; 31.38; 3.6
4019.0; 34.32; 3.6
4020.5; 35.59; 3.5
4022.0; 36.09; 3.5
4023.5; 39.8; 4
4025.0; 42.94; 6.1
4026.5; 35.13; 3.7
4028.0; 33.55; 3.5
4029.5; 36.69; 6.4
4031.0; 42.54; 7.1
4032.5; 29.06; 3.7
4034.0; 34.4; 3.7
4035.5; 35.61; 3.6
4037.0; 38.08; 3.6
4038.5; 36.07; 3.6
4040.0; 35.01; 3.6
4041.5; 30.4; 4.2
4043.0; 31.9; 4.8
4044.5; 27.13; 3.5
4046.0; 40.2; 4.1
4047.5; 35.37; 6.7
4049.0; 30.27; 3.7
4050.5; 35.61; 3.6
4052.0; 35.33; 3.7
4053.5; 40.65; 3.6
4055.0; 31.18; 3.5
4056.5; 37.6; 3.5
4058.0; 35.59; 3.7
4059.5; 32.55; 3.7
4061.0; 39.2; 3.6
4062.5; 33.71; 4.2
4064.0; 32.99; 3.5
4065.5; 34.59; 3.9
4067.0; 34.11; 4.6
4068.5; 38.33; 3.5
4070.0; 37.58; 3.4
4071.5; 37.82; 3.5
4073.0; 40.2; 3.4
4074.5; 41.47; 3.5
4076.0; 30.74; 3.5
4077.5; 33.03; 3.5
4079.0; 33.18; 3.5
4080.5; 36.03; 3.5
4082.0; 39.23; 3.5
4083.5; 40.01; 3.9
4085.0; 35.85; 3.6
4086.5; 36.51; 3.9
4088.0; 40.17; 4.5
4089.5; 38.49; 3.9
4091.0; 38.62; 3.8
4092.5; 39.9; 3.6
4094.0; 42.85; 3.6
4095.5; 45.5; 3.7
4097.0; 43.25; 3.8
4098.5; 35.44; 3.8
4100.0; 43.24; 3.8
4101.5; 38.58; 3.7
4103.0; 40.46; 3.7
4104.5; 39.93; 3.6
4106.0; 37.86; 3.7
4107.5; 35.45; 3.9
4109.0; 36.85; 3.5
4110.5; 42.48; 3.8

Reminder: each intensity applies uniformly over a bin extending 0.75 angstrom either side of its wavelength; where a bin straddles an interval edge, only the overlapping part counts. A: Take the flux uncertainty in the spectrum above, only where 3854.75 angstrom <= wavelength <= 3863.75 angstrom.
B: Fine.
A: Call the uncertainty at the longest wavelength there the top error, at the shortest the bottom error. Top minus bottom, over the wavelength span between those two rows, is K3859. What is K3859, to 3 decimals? 0.013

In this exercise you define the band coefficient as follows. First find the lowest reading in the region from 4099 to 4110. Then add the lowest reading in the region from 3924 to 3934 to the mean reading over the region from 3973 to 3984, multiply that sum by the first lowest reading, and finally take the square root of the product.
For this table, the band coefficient 48.5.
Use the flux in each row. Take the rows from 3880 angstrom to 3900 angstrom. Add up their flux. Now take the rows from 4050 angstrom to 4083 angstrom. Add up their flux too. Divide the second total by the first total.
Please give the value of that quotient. 1.5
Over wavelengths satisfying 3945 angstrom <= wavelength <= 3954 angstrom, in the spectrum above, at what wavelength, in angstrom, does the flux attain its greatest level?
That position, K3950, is 3951.5 angstrom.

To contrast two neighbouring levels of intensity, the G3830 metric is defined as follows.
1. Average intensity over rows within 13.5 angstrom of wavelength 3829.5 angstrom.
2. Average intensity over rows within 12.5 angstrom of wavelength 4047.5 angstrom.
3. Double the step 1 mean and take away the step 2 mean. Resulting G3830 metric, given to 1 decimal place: 36.8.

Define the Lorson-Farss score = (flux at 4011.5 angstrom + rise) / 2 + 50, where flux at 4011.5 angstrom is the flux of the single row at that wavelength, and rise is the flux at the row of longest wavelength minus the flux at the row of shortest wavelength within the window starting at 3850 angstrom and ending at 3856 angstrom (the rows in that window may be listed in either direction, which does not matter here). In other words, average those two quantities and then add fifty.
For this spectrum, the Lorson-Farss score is 68.6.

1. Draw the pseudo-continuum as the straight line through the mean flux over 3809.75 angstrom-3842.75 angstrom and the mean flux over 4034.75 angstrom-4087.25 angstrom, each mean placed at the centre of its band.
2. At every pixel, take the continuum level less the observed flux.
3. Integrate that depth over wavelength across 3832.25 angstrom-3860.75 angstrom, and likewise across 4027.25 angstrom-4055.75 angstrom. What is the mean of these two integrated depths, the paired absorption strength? -23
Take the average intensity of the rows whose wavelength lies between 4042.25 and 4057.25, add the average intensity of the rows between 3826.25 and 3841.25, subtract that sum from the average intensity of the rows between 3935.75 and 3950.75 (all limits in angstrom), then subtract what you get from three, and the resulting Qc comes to 37.6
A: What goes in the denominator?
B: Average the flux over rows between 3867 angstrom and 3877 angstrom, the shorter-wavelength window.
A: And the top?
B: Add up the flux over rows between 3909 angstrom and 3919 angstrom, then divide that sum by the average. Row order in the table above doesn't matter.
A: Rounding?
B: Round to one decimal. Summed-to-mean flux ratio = 6.3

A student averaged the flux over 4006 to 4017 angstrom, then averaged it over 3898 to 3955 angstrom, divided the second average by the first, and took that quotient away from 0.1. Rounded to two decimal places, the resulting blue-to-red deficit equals -0.95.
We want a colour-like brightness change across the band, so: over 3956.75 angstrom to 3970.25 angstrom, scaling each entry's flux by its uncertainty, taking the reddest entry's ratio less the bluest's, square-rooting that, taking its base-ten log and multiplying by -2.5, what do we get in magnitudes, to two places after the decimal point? 1.58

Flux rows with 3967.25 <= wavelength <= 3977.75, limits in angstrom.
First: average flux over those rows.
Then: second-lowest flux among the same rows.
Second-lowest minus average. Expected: -1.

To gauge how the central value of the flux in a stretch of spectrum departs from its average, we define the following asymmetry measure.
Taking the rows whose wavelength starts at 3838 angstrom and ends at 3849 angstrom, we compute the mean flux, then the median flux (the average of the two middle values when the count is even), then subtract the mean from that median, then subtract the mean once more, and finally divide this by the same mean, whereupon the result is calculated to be -1.033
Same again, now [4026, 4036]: -1.004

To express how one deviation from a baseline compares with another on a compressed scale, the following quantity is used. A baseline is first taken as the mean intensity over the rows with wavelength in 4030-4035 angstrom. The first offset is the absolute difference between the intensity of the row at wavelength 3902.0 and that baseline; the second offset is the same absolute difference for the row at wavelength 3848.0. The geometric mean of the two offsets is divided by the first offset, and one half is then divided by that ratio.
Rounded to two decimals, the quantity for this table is 0.38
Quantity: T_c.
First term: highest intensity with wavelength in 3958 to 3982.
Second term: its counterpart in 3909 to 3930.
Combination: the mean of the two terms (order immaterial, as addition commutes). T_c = 45.5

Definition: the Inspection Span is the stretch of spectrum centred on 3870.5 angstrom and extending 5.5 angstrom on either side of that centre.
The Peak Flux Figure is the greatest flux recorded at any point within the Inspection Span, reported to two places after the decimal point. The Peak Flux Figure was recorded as 48.33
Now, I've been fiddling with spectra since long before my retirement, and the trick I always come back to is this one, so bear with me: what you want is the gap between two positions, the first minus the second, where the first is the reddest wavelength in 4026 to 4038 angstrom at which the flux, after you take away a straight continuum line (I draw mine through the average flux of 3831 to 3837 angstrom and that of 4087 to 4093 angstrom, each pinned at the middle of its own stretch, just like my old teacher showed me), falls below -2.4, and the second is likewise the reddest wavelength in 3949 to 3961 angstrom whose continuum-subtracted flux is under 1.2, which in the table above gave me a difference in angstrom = 75.0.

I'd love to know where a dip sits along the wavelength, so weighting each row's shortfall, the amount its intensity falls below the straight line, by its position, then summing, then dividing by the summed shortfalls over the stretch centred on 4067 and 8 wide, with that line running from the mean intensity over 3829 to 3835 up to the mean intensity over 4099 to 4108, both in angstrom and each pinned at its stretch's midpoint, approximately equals 4065.9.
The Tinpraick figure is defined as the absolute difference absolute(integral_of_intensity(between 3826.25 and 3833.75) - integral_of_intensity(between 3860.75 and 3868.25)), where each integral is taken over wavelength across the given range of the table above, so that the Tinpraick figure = 47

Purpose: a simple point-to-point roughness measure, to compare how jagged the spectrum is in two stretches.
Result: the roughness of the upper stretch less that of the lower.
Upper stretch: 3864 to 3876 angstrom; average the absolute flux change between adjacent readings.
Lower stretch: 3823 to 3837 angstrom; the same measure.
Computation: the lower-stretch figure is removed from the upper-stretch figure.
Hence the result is 2.0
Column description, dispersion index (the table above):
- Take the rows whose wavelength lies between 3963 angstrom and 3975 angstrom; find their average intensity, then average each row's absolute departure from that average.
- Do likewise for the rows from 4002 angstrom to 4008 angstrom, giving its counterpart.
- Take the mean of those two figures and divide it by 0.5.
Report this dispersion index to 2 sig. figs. 5.4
